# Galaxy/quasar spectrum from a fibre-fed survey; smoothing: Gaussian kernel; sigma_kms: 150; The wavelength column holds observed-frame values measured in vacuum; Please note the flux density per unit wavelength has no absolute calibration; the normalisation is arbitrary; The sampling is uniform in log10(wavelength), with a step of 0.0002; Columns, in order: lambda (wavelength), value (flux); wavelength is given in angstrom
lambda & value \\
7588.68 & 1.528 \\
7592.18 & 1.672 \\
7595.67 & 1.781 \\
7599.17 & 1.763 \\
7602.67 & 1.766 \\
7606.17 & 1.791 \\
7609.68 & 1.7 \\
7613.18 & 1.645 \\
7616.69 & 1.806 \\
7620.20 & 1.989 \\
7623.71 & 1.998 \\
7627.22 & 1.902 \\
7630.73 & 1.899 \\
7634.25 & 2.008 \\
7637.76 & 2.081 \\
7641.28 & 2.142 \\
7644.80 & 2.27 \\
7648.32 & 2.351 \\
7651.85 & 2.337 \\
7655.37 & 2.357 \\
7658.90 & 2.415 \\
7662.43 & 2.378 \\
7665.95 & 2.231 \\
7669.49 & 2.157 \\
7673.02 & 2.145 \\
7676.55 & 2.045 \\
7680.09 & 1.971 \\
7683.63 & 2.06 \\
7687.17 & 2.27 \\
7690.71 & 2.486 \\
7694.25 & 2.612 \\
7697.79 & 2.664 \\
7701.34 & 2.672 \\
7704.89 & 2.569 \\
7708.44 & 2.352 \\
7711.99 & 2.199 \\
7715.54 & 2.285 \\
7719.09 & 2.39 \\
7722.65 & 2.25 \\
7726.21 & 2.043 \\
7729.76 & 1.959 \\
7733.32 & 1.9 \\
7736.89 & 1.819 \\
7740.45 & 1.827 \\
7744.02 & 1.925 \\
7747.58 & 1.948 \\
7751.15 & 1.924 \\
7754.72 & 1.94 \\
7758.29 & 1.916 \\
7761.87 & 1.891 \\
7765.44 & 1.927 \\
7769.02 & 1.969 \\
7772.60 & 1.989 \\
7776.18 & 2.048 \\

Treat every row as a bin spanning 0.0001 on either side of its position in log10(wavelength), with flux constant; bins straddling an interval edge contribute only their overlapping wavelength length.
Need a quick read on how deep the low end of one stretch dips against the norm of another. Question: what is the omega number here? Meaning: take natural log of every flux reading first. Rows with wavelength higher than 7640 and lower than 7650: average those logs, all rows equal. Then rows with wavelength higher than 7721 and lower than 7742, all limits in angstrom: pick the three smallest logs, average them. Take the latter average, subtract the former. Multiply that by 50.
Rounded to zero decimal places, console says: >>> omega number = -10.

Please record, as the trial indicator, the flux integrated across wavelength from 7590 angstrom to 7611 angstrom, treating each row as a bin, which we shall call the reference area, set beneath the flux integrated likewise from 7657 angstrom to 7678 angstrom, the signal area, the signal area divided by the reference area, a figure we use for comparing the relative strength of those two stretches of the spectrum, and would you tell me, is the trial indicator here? 1.3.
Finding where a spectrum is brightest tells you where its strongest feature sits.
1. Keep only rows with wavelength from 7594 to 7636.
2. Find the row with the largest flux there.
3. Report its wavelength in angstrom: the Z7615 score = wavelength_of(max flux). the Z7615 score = 7634.25 angstrom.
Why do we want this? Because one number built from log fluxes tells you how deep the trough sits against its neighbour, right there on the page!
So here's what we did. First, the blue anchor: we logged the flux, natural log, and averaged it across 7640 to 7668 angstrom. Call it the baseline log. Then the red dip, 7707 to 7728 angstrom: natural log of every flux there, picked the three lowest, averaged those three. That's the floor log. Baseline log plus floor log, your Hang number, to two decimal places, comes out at 1.61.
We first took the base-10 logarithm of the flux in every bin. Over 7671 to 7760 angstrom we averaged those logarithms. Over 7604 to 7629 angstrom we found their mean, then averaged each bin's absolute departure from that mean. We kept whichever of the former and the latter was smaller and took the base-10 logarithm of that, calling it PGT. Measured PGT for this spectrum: -1.58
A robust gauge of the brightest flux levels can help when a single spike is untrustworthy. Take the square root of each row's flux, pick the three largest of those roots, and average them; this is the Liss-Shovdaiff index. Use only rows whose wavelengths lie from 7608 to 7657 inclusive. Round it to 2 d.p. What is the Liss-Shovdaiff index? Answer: 1.53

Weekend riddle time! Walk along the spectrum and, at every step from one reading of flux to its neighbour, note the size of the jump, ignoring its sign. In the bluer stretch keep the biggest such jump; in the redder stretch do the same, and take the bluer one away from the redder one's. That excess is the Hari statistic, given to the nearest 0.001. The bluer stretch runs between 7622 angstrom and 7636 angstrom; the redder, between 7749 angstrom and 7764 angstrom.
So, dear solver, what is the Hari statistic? -0.084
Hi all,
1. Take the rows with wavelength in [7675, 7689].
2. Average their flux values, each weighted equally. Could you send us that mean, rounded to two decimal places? 2.09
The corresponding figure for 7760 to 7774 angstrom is 1.94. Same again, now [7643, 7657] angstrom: 2.33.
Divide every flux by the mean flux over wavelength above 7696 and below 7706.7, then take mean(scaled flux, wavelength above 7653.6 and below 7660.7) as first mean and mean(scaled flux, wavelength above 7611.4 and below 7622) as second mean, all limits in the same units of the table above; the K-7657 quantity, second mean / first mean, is 0.76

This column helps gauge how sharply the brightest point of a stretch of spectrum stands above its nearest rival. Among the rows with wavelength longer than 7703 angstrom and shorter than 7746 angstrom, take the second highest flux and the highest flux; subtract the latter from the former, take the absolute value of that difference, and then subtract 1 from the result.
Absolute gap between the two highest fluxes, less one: -0.82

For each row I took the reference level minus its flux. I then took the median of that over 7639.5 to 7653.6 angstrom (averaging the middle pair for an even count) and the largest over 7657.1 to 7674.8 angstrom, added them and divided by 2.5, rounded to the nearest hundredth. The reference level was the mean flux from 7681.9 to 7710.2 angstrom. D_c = 0.19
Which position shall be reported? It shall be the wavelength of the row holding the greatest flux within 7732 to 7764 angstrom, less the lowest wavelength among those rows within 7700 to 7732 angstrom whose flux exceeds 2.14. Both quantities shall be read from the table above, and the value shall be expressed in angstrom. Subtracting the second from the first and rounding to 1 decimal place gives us 46.2 angstrom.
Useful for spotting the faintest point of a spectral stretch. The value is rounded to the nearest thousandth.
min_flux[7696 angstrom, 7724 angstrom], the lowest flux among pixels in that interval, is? 2.199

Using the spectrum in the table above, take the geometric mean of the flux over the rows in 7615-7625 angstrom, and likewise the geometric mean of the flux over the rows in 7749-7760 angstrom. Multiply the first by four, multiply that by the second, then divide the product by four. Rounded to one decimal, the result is 3.7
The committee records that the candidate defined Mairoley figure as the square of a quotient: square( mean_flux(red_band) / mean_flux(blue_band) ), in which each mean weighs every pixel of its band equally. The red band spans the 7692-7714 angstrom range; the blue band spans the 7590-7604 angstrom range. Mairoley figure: 2.1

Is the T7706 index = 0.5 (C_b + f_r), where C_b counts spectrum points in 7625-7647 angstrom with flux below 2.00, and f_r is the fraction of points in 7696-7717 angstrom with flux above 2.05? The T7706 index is 1.5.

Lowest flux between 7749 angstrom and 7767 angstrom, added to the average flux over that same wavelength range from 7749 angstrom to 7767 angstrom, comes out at 3.8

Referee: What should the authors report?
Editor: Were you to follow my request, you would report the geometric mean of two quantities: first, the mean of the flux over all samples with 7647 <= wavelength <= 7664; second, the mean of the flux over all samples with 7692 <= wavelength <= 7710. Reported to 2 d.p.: 2.47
